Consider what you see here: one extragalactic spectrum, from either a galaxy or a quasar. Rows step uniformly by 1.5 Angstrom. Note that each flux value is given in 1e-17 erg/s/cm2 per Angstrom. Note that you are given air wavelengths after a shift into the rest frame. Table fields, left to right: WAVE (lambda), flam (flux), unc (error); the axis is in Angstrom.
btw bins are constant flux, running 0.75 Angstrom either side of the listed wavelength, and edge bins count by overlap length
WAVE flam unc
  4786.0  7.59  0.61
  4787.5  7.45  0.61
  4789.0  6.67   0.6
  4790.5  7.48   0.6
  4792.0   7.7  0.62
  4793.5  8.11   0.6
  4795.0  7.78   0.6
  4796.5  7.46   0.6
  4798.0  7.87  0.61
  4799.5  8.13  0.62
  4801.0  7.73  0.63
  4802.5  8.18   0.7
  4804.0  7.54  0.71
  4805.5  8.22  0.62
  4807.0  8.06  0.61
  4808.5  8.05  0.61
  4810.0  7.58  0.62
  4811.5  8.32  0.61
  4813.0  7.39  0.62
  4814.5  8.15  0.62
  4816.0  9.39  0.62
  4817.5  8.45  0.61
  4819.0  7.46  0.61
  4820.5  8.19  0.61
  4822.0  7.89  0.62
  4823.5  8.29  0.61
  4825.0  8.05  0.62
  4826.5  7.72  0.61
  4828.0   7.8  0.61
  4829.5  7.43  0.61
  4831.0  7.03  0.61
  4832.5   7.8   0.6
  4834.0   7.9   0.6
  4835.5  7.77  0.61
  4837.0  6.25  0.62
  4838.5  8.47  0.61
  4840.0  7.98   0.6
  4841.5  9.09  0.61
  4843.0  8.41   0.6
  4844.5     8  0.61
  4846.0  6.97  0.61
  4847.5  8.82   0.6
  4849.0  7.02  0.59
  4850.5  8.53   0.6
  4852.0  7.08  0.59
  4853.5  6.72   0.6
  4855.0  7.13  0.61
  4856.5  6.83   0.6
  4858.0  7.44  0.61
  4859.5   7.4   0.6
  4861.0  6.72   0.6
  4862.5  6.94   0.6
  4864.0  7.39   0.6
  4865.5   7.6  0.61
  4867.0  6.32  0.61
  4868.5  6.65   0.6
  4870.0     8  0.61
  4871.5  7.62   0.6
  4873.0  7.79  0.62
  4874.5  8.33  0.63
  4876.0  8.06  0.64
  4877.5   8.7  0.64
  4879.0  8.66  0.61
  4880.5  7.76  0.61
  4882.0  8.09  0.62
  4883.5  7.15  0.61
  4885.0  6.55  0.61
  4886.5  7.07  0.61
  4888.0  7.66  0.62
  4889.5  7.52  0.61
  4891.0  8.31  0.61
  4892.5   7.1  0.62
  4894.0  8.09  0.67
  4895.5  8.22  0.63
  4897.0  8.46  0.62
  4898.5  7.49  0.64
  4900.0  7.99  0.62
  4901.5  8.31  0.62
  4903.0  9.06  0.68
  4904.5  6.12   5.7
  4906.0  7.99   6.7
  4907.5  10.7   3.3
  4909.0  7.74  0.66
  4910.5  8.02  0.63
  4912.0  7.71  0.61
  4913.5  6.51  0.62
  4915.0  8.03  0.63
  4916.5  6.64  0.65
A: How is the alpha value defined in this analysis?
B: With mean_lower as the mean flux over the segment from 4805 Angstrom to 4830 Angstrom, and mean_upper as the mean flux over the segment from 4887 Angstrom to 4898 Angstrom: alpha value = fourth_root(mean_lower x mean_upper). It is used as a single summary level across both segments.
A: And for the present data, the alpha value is 2.82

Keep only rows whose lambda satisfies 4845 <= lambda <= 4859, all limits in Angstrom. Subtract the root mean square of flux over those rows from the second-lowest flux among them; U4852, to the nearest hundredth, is -0.60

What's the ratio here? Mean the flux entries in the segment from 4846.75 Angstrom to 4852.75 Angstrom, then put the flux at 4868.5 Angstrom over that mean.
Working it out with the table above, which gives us 0.85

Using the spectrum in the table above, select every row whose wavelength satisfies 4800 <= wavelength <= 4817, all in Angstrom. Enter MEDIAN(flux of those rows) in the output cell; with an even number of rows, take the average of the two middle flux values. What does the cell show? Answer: 8.06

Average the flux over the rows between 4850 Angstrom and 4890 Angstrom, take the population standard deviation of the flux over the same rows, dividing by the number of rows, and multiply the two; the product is 4.8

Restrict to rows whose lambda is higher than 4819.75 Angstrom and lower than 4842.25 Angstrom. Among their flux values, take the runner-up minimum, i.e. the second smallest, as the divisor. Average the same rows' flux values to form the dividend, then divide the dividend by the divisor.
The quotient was 1.12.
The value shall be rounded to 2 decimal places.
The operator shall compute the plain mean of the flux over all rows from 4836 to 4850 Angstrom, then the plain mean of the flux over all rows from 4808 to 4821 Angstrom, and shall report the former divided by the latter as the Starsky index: 0.97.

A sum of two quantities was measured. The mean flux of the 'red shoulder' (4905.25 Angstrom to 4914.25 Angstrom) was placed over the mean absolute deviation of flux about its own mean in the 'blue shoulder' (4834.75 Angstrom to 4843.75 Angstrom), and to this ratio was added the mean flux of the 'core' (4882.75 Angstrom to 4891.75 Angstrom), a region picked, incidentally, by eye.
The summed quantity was 20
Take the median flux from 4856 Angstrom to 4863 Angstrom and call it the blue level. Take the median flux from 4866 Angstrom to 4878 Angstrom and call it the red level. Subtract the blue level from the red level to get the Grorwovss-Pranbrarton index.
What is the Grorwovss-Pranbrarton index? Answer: 1.0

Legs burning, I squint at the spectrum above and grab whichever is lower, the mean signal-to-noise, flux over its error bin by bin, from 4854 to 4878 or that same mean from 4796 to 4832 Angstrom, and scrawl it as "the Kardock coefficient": 12.1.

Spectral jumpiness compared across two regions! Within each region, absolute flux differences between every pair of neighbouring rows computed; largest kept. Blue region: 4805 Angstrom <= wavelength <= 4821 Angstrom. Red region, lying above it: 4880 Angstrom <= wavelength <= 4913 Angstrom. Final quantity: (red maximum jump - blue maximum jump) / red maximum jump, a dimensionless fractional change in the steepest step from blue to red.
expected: 0.58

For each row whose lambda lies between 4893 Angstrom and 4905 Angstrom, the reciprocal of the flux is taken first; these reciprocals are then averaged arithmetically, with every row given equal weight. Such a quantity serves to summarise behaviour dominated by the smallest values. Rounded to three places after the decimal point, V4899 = 0.127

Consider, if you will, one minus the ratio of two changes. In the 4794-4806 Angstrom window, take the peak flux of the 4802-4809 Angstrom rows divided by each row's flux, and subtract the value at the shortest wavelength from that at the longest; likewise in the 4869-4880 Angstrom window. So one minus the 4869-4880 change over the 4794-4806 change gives -0.4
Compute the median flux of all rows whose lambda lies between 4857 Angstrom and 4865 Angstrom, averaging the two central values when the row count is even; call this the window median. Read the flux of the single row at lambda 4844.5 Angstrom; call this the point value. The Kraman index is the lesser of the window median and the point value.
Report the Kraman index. 7.4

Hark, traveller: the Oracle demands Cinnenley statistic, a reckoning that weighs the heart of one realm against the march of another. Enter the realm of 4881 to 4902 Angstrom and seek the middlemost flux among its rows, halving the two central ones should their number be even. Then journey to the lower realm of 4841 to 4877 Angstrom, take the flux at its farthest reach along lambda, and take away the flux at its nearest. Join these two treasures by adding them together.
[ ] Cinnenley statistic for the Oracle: 6.8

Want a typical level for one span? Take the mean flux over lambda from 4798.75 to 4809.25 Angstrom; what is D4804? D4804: 7.99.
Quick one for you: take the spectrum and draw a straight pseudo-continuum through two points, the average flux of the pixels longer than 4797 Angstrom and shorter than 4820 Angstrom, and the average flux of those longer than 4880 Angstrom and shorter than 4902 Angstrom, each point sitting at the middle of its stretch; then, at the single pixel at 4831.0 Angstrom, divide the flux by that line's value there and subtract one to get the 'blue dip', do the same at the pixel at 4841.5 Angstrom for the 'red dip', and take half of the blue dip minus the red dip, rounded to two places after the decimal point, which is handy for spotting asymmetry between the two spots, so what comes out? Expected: -0.13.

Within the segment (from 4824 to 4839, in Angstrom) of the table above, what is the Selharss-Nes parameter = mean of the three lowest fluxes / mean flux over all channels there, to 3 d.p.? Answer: 0.906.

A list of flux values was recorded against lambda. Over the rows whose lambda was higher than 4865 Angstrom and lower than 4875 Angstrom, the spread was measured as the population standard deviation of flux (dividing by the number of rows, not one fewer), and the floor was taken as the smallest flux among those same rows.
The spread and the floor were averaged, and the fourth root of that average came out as 1.37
